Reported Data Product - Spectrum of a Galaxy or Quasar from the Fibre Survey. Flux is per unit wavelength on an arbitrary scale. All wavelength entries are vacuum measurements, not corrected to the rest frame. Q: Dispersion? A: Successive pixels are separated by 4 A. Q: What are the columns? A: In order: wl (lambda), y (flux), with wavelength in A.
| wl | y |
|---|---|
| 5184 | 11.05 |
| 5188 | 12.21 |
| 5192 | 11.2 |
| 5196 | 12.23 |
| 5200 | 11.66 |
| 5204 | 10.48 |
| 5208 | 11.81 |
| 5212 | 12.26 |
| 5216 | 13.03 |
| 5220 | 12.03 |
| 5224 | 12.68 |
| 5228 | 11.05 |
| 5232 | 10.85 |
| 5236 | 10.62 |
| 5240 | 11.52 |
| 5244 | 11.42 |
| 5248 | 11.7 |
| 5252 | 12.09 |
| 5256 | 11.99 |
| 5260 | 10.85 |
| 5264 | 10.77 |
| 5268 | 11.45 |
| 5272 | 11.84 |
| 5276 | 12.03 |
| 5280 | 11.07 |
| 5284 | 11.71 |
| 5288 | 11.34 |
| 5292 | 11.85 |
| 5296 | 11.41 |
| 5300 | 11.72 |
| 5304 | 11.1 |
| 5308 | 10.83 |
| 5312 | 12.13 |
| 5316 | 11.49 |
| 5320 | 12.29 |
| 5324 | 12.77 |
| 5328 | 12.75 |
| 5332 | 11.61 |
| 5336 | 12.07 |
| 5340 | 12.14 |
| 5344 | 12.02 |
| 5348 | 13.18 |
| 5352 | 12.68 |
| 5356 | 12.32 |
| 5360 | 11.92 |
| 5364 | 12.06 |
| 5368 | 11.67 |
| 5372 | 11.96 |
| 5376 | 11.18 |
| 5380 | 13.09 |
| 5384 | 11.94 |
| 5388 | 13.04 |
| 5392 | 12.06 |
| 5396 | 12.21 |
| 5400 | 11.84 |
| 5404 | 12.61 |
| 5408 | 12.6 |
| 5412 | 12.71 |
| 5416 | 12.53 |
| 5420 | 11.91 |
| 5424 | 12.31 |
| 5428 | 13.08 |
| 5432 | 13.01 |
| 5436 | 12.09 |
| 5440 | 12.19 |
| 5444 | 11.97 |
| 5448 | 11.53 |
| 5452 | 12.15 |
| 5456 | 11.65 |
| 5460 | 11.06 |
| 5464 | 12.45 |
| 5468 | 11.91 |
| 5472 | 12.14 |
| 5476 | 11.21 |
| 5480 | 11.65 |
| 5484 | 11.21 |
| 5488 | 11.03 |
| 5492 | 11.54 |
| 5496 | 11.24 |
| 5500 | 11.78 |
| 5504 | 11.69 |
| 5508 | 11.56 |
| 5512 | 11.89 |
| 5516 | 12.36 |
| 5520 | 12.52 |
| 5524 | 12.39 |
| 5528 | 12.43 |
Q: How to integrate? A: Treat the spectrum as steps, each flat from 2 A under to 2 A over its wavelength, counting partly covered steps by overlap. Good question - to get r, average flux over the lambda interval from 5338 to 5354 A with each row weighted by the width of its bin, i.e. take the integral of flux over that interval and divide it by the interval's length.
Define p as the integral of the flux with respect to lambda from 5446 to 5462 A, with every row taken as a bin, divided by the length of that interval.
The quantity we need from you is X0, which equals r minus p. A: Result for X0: 0.9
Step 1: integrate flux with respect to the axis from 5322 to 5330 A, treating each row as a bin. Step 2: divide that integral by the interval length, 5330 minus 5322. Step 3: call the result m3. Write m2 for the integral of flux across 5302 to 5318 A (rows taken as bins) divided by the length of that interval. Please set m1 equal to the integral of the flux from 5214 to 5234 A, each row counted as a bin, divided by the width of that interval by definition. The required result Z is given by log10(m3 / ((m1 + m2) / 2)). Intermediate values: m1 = 11.9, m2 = 11.4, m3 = 12.8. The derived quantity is 0.039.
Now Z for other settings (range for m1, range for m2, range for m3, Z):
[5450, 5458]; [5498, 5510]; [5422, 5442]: 0.027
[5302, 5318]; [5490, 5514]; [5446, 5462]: 0.004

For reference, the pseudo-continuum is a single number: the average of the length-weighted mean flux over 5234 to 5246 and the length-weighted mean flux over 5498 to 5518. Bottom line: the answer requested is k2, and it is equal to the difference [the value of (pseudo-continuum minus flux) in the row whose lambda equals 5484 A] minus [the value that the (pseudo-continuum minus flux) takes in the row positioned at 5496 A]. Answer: 0.0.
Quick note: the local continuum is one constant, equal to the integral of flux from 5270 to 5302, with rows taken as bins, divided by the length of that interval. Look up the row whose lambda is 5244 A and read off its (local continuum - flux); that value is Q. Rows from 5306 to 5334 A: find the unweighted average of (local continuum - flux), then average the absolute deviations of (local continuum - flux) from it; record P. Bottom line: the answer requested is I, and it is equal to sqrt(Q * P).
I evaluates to 0.34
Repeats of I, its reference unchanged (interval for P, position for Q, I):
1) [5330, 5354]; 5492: 0.19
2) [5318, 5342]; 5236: 0.58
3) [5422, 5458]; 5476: 0.40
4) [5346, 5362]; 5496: 0.39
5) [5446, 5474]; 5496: 0.37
